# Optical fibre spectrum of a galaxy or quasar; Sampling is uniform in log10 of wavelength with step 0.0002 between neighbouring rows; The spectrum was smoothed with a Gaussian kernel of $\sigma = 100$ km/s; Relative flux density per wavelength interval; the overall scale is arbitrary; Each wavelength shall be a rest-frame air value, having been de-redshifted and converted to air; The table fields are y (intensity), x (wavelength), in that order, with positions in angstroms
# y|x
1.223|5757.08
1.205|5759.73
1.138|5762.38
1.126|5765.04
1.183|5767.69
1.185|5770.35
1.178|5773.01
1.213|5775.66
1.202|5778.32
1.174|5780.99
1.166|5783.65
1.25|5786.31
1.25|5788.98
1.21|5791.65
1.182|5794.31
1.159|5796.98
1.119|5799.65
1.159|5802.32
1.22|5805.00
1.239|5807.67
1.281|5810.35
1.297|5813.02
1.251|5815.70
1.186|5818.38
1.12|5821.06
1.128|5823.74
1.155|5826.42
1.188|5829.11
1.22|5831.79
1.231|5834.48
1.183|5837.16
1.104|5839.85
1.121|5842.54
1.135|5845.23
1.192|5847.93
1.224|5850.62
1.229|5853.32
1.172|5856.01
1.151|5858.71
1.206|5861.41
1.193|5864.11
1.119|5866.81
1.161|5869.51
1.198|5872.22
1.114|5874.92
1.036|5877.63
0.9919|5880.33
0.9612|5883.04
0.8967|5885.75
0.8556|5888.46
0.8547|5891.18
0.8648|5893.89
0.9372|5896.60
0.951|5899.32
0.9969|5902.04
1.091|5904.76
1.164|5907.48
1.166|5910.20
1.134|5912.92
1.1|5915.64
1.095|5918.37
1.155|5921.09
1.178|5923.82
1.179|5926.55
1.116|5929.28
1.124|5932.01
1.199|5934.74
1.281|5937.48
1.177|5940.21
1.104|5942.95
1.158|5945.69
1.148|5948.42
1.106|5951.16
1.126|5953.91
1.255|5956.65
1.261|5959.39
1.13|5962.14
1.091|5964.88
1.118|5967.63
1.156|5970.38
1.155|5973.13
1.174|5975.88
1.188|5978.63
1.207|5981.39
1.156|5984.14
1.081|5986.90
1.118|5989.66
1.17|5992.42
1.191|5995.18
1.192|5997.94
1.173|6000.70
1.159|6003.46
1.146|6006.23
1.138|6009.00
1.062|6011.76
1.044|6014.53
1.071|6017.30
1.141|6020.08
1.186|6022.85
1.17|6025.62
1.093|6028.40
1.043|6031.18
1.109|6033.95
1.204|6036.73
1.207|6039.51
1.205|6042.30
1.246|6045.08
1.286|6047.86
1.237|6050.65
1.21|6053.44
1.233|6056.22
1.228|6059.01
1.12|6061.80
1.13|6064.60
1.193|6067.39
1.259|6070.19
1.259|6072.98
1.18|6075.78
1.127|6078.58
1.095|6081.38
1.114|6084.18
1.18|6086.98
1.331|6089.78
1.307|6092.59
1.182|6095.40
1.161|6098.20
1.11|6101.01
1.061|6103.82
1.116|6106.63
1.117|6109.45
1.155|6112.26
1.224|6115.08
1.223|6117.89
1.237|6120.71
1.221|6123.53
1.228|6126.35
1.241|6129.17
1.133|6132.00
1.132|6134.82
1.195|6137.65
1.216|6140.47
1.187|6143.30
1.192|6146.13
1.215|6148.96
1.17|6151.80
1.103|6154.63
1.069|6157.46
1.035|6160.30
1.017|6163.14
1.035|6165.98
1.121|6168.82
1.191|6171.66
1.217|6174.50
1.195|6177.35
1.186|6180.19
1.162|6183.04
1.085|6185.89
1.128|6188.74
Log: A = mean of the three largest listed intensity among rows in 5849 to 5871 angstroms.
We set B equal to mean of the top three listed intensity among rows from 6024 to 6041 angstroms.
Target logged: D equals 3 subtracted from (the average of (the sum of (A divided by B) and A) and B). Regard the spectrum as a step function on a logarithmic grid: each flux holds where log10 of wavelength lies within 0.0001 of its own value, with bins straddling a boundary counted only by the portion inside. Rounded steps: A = 1.220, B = 1.19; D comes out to -1.28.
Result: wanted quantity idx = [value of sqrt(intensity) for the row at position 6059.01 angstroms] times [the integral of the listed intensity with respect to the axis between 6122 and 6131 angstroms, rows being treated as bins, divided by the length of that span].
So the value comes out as 1.36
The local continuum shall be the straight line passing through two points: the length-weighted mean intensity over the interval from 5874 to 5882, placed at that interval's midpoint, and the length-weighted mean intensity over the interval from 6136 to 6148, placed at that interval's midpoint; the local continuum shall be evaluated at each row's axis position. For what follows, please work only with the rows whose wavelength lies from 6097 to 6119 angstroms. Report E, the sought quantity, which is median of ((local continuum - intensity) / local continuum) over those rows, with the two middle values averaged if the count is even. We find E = 0.04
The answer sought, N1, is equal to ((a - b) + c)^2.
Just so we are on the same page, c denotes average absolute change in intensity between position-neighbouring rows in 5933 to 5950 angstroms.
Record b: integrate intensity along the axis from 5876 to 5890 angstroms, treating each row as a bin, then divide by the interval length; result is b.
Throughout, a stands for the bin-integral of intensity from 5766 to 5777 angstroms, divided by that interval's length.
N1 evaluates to 0.092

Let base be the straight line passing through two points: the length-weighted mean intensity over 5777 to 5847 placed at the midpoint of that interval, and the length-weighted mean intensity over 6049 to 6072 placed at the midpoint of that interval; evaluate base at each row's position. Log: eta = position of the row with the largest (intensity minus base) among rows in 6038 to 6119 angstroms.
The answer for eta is 6089.78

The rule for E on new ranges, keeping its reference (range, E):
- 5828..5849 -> -0.16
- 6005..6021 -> 0.02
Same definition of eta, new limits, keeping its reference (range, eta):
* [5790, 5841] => 5813.02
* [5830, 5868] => 5834.48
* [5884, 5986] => 5937.48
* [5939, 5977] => 5959.39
